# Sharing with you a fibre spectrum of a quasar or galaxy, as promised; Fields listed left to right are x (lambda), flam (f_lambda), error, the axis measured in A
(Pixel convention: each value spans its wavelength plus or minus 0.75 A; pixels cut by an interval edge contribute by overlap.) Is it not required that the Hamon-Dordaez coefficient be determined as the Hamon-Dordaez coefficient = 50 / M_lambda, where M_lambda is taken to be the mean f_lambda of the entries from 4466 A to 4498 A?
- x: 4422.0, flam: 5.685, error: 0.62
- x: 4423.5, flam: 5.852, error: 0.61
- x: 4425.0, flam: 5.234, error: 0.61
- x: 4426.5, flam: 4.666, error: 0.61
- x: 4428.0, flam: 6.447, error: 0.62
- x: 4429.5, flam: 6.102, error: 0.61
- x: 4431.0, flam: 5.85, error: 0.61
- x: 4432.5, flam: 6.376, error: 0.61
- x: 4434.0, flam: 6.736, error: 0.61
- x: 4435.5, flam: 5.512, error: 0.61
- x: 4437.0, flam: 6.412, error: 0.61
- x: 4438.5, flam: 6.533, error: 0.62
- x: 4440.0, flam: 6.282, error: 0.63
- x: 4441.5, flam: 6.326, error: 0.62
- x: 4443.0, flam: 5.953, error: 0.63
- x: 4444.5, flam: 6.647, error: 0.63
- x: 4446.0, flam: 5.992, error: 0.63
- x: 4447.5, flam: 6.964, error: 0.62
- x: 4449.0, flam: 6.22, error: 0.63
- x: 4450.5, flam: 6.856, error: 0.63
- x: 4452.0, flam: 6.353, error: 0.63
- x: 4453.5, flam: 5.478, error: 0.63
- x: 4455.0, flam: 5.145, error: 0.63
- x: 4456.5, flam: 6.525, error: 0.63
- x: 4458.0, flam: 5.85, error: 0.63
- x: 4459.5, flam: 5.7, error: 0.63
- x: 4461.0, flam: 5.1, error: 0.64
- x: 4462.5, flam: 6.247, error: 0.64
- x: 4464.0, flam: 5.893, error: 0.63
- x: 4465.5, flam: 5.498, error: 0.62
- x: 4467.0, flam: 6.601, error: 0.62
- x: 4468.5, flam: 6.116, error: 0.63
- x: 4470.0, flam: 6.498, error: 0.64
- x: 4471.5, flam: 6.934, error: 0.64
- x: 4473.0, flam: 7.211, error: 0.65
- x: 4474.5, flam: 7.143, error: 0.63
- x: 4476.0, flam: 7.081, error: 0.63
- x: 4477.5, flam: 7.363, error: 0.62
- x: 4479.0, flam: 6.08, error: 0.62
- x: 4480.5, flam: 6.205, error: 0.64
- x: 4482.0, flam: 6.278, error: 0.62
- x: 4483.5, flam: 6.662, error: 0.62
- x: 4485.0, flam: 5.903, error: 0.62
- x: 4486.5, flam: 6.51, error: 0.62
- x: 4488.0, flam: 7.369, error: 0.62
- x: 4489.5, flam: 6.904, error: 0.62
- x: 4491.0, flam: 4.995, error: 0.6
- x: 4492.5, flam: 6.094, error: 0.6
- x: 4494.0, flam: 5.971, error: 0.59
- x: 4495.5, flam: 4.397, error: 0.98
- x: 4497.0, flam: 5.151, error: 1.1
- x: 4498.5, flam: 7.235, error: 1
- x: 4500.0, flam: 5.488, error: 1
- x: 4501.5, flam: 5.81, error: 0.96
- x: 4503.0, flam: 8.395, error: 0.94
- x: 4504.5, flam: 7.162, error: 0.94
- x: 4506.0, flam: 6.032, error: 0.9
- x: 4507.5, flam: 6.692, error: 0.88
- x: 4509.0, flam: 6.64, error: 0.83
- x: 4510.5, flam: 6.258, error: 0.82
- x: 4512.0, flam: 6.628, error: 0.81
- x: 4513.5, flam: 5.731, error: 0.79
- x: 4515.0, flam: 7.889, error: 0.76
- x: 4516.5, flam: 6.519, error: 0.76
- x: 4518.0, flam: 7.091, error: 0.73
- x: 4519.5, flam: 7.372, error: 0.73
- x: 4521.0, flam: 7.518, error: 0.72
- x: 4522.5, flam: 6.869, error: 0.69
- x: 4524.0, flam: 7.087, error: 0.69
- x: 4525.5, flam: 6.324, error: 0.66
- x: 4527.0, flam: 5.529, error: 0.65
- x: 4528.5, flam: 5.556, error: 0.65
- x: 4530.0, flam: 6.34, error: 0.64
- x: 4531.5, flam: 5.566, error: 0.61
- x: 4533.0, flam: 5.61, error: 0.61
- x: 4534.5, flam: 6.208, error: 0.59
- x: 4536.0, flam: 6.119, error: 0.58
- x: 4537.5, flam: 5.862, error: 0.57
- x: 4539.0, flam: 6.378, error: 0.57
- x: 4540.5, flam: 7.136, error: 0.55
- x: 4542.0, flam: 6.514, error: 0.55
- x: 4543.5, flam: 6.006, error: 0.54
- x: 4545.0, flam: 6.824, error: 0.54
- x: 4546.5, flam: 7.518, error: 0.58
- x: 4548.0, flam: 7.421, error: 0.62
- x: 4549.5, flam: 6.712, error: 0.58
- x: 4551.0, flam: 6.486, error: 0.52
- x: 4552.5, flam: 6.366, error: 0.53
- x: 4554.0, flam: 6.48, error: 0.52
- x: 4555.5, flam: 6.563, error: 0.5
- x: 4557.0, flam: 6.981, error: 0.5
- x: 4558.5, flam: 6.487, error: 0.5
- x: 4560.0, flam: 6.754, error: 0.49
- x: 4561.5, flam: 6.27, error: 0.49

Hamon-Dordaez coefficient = 7.87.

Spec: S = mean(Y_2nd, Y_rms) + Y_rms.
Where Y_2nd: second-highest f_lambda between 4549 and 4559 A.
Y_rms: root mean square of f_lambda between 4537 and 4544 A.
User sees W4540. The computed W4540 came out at 12.9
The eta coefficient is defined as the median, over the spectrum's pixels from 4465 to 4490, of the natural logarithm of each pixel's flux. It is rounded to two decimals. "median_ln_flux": 1.89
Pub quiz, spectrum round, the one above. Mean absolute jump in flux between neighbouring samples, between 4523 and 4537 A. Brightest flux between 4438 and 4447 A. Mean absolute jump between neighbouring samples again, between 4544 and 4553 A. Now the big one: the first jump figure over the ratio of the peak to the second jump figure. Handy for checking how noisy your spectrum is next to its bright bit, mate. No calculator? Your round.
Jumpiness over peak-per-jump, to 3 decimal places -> 0.027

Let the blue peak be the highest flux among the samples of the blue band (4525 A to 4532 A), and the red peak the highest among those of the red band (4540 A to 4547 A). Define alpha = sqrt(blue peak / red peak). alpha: 0.92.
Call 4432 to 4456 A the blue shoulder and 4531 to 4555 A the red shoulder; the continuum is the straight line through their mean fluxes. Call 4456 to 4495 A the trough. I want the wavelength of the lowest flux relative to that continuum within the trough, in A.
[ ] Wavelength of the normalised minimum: 4491.0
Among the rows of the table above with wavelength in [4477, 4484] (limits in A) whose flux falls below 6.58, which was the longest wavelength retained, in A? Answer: 4482.0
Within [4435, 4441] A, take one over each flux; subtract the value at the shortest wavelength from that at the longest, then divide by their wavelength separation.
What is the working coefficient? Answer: -0.0049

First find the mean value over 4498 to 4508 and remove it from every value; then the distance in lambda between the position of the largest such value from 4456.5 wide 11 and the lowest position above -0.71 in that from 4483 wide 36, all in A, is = 10.5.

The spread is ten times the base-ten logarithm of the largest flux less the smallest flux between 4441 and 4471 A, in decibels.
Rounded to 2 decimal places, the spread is 2.70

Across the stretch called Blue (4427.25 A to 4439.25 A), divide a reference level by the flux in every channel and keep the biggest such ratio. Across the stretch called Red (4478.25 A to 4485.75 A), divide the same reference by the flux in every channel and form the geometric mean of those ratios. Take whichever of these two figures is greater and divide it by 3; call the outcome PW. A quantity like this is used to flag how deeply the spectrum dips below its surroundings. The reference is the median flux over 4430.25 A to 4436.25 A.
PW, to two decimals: 0.37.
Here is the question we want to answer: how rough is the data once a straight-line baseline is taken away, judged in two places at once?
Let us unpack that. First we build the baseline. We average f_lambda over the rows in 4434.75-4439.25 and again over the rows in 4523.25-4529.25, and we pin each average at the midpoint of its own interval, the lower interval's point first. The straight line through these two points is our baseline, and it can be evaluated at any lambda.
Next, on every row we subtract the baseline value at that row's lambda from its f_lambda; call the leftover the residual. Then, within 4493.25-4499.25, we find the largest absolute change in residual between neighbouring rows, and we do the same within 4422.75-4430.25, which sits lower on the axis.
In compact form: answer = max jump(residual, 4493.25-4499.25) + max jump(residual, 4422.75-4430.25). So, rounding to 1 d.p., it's 3.9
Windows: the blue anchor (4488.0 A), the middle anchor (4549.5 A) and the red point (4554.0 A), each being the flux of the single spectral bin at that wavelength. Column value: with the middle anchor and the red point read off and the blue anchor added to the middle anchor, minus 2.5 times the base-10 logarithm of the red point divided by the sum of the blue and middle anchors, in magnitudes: 0.84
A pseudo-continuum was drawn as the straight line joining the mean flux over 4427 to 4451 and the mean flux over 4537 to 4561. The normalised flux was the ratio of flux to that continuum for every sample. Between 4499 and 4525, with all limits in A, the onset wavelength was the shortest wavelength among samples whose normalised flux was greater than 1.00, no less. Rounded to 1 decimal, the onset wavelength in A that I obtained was 4503.0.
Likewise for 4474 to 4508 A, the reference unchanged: 4474.5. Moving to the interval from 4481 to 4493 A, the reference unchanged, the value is 4483.5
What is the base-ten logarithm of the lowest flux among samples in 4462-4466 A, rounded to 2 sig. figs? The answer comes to 0.74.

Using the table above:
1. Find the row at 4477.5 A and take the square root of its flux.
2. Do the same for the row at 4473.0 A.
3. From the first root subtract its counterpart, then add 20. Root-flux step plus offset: 20.0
